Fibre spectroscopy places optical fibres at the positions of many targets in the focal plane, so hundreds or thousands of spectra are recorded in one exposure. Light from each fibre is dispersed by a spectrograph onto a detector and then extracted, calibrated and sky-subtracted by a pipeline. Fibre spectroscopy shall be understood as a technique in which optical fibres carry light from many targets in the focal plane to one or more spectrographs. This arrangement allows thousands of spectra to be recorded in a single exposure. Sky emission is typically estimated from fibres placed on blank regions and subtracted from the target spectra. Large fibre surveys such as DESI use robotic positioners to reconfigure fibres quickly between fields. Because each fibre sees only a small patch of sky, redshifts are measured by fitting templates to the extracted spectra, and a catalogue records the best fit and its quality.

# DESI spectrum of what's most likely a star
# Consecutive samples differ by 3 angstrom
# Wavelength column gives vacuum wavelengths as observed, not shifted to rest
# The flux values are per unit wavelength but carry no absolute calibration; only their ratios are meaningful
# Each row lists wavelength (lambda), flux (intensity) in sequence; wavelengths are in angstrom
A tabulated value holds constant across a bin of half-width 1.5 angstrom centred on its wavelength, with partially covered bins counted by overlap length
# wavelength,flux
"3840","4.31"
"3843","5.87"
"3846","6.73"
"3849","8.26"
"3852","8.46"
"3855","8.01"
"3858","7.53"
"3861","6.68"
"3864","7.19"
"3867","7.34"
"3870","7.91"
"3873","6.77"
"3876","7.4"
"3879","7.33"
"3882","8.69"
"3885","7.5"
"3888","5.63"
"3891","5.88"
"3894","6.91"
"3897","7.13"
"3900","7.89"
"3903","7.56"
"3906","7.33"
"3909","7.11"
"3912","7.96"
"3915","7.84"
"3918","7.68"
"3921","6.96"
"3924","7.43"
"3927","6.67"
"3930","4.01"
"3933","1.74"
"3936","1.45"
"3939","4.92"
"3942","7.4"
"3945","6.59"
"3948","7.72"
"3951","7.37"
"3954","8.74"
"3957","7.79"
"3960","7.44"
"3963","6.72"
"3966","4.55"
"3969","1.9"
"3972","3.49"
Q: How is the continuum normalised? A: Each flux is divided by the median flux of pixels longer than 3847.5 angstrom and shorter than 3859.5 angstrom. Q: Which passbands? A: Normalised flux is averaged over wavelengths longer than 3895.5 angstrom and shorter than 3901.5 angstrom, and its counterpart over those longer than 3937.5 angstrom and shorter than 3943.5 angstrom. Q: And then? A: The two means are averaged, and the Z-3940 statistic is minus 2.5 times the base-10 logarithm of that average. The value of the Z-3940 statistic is 0.19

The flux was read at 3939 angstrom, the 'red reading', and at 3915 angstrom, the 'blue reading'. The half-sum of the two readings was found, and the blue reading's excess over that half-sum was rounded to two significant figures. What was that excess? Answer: 1.5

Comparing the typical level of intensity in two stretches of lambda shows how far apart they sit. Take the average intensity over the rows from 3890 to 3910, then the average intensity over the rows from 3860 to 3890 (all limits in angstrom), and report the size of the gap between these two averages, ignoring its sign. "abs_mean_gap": 0.1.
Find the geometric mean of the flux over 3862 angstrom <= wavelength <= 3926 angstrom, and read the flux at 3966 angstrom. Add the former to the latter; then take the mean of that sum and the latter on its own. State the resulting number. 8.2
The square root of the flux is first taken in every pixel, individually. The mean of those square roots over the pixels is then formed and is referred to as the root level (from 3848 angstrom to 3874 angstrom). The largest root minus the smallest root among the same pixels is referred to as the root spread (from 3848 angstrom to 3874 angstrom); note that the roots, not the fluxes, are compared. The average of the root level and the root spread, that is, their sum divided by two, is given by 1.54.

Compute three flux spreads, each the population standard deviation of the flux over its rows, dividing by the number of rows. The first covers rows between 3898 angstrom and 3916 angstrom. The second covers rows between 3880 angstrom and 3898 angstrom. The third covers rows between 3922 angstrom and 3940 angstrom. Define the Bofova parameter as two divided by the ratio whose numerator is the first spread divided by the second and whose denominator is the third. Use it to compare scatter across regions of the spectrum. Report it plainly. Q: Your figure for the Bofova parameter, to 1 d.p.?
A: 14.8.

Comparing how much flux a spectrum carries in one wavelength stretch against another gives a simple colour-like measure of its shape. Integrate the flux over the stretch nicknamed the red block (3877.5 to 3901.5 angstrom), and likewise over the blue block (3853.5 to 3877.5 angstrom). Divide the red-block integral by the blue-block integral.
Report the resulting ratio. 0.97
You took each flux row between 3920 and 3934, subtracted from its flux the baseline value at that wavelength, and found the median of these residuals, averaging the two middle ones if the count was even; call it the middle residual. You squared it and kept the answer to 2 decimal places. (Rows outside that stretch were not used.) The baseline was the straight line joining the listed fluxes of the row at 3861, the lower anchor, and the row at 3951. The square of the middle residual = 0.27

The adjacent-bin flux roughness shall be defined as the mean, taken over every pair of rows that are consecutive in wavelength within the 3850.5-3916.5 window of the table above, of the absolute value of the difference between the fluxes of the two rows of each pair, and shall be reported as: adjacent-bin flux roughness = 0.63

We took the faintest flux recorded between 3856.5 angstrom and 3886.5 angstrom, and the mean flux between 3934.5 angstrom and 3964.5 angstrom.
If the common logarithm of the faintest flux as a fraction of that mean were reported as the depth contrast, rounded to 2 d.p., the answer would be 0.00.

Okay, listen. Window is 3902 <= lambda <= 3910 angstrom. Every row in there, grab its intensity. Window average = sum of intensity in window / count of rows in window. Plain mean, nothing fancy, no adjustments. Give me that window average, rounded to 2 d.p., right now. 7.33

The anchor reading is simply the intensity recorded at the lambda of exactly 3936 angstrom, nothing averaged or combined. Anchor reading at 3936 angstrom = 1.45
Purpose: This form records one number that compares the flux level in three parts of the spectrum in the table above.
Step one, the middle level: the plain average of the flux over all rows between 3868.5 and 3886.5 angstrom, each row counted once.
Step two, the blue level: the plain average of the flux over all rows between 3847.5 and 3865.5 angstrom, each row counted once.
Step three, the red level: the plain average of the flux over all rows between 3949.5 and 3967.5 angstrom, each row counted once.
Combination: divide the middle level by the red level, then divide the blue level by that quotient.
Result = 7.2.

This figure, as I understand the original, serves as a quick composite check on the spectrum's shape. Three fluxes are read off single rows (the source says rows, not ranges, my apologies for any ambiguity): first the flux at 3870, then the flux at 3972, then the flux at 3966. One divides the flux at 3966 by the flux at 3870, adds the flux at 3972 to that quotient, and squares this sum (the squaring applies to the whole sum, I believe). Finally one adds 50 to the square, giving 67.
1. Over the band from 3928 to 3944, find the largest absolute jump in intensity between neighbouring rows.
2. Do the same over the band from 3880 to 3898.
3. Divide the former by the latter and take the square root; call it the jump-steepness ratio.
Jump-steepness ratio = 1.36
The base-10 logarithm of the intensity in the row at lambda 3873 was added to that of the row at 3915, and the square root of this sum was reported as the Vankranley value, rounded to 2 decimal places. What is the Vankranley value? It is 1.31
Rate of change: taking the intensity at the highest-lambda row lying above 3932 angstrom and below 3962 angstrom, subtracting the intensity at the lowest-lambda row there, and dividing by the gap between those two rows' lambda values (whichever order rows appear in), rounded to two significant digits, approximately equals 0.21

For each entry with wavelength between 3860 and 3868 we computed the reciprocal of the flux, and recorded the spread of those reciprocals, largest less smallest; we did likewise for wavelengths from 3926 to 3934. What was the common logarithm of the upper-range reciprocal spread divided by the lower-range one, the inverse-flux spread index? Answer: 1.50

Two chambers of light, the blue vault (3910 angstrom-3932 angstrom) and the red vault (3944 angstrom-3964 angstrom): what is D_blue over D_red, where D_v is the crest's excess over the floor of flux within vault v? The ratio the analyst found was 1.8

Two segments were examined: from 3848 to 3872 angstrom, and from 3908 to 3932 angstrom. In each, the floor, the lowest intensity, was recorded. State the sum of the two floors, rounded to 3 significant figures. 10.7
